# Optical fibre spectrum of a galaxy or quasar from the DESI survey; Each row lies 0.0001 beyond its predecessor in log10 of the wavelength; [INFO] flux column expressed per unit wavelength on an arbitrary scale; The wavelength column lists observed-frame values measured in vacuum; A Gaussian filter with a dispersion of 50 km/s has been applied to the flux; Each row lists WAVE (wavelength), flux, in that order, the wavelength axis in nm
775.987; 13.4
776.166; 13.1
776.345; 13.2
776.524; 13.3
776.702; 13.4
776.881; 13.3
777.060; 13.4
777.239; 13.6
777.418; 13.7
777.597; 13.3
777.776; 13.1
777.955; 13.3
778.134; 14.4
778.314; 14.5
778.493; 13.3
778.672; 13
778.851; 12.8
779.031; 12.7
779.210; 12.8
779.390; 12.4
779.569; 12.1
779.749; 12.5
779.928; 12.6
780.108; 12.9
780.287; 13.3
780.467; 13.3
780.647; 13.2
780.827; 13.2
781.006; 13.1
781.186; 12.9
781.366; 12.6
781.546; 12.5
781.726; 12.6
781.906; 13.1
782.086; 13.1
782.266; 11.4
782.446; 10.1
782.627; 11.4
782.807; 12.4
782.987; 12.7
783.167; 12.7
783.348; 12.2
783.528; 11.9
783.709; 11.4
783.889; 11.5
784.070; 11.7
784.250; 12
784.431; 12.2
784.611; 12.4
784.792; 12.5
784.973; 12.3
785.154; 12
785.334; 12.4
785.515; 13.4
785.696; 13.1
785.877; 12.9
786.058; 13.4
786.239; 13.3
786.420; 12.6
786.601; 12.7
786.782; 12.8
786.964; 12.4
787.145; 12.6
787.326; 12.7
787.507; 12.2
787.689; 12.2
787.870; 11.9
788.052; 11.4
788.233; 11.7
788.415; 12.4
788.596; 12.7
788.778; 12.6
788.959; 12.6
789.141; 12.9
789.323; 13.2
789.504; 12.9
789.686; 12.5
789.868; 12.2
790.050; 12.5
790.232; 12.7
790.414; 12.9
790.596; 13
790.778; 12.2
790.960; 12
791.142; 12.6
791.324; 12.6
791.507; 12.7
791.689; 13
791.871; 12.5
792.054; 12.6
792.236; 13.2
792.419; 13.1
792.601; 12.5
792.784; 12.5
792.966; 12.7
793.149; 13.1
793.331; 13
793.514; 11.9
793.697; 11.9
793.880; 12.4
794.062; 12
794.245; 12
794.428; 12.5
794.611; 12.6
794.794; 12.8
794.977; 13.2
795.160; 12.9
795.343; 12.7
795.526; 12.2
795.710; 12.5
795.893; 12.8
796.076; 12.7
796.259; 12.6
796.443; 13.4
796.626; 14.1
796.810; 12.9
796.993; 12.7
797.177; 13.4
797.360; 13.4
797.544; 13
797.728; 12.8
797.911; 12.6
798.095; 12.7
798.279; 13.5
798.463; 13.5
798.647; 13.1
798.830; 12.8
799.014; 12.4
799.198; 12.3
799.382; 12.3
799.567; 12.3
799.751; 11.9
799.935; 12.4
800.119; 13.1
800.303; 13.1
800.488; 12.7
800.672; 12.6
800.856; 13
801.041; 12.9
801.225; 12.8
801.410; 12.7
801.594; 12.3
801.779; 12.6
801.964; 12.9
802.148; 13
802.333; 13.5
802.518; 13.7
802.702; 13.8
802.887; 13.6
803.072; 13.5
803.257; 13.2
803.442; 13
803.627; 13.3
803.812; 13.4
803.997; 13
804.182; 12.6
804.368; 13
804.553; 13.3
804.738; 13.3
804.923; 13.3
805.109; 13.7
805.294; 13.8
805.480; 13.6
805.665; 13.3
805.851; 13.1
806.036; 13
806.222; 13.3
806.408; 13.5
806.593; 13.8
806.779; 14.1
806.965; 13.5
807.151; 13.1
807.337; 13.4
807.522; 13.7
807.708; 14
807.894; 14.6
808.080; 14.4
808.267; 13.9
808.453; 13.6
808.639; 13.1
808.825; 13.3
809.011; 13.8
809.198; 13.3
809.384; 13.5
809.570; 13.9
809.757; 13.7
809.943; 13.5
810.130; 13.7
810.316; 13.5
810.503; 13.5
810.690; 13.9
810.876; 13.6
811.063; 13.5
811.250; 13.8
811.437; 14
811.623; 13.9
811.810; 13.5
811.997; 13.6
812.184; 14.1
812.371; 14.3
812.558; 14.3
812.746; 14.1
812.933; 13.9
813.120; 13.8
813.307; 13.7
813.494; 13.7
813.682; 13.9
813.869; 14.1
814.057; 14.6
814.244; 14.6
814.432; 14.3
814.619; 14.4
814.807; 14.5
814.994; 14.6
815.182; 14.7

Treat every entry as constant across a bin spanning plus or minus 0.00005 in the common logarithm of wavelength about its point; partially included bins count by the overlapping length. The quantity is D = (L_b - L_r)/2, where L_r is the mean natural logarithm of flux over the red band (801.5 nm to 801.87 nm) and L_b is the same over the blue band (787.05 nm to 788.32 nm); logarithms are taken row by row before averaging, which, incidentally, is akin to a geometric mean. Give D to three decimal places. -0.015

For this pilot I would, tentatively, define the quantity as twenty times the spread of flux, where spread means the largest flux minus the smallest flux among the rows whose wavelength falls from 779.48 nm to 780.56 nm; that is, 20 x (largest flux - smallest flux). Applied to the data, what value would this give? 24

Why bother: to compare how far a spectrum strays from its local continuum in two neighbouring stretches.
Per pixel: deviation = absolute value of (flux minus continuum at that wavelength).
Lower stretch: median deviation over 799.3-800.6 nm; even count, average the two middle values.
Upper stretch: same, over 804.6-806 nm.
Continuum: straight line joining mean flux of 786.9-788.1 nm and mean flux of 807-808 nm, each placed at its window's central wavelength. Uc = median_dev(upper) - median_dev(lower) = -0.53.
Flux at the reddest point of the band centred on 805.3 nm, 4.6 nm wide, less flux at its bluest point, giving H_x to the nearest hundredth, 0.20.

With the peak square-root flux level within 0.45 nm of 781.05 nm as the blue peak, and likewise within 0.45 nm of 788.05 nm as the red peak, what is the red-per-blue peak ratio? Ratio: 0.97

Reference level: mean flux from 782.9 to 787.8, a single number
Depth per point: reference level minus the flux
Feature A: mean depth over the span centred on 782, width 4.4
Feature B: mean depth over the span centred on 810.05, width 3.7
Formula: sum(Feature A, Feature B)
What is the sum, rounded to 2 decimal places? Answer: -1.13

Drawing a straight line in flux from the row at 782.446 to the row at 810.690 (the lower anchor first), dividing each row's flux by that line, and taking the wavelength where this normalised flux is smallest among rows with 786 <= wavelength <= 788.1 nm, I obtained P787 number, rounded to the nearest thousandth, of 788.052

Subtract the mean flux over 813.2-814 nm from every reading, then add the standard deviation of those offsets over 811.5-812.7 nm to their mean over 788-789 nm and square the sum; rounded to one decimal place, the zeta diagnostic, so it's 1.7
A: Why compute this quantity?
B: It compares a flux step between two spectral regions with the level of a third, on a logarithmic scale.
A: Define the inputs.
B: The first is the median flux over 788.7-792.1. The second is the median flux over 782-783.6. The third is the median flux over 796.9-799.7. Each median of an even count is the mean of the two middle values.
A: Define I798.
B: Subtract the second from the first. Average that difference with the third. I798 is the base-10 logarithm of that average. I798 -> 0.820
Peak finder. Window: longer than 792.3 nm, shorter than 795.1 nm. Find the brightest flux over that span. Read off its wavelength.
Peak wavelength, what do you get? 794.977 nm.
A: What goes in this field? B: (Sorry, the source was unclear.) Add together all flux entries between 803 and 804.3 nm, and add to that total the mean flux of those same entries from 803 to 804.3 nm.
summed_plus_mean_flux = 105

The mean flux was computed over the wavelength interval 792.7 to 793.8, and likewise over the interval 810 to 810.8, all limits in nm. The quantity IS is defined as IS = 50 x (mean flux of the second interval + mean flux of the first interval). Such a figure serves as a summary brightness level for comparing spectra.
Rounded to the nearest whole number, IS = 1308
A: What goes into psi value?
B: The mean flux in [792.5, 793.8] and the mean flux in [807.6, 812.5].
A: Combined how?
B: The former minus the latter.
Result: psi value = -1.2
